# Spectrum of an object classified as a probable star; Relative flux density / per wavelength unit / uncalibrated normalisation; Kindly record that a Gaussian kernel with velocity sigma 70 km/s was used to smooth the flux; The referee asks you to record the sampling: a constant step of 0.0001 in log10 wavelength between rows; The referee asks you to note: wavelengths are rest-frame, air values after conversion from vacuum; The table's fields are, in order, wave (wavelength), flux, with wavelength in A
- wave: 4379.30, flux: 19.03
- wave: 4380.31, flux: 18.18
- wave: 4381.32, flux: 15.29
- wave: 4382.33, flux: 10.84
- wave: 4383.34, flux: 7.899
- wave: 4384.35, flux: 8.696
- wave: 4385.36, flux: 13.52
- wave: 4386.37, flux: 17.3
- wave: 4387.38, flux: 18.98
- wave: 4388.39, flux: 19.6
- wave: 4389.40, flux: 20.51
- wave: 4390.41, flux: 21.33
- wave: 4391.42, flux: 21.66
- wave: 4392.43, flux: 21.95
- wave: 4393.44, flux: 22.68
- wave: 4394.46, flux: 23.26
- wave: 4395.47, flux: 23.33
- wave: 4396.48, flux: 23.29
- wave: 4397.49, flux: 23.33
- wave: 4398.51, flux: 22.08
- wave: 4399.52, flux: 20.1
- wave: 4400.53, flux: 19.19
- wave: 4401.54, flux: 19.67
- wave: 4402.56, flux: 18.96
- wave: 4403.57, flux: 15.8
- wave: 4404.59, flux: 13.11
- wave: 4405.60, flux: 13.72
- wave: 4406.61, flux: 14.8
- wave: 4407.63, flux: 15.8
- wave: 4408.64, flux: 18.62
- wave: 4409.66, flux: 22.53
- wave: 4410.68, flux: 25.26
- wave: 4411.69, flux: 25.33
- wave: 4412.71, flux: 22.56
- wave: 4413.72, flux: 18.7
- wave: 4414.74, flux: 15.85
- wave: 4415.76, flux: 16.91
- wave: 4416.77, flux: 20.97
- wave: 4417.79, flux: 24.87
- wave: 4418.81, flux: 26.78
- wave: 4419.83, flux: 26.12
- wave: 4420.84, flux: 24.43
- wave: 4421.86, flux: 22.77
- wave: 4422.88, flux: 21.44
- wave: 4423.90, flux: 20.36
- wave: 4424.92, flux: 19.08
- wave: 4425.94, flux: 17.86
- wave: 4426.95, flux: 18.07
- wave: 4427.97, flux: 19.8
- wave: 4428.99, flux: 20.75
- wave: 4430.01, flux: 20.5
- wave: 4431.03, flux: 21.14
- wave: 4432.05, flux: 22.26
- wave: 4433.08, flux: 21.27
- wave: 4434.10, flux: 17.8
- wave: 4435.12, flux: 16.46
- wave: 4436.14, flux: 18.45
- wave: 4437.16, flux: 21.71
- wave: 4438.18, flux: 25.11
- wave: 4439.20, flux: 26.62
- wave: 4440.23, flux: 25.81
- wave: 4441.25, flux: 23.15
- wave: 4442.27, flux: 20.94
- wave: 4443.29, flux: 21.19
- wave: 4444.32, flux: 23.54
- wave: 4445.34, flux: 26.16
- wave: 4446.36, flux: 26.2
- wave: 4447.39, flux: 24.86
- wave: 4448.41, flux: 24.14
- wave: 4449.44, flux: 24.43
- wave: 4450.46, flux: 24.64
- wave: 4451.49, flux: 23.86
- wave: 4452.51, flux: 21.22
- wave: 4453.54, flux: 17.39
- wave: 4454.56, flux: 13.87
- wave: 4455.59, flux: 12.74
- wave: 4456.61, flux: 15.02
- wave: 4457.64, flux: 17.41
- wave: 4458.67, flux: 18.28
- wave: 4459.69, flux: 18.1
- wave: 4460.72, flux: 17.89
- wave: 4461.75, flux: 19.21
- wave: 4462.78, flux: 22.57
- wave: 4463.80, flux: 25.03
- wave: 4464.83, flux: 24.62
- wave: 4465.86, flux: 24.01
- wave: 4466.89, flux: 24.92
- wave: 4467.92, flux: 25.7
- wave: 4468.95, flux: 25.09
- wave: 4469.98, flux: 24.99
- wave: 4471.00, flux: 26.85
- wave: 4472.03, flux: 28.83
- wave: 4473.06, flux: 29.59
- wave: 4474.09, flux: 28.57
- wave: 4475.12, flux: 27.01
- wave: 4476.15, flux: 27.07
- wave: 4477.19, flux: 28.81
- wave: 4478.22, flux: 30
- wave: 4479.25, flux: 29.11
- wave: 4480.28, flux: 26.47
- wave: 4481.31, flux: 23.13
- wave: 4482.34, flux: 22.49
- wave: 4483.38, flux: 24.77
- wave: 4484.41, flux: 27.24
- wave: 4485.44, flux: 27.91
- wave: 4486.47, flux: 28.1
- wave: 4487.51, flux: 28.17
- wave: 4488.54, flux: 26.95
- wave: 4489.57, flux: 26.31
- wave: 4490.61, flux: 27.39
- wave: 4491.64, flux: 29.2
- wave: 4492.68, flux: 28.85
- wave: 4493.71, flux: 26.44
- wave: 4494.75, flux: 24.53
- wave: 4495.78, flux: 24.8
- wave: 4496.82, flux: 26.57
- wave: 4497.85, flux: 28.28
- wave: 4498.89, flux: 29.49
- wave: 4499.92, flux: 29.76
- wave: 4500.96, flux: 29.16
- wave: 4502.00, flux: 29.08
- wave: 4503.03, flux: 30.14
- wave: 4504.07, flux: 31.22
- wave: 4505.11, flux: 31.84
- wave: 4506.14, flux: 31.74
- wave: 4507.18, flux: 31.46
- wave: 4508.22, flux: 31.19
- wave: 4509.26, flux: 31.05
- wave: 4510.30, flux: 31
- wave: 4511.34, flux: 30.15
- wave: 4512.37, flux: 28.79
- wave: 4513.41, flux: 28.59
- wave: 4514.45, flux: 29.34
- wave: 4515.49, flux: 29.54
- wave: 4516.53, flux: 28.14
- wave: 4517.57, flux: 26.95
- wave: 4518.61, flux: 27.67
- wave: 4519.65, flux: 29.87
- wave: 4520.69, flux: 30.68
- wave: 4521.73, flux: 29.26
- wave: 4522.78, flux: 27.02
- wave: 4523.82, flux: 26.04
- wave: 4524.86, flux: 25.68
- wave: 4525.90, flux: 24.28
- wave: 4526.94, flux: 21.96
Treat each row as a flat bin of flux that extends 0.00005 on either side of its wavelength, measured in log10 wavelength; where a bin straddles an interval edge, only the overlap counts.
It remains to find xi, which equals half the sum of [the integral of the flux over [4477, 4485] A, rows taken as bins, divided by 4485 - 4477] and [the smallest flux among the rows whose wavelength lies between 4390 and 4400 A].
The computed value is 23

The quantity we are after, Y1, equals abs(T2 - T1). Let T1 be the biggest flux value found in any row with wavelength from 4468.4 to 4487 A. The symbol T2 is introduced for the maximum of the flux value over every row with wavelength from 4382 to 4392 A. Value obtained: 8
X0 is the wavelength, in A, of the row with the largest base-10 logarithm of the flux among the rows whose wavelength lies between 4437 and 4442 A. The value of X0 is 4439.20 A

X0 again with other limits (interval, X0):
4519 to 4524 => 4520.69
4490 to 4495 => 4491.64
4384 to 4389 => 4388.39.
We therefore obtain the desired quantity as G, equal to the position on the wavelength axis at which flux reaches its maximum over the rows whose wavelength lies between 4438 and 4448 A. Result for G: 4439.20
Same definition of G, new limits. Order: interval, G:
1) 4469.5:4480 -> 4478.22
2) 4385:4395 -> 4394.46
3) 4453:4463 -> 4462.78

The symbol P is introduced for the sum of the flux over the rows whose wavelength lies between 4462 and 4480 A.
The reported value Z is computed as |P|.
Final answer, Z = 453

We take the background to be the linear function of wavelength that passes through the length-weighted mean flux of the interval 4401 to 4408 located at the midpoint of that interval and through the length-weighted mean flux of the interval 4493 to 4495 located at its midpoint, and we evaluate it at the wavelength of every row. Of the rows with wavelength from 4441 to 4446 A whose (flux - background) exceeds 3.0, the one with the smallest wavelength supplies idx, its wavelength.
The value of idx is 4441.25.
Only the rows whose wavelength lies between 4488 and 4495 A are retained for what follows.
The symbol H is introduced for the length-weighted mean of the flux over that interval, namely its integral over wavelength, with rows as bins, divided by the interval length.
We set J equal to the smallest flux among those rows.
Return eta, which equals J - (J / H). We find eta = 23.6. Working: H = 27.2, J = 24.53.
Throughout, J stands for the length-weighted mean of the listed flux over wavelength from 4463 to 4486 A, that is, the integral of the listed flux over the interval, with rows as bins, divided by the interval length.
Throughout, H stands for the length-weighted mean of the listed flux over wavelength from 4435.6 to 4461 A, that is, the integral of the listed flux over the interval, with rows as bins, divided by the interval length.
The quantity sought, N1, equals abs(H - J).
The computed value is 5.1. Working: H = 21.3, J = 26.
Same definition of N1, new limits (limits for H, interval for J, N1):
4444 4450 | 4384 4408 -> 6.0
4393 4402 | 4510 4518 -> 7.2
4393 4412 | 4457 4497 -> 5.4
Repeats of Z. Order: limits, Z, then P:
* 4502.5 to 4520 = 509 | 509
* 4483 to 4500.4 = 465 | 465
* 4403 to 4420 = 338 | 338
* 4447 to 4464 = 341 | 341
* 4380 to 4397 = 308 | 308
